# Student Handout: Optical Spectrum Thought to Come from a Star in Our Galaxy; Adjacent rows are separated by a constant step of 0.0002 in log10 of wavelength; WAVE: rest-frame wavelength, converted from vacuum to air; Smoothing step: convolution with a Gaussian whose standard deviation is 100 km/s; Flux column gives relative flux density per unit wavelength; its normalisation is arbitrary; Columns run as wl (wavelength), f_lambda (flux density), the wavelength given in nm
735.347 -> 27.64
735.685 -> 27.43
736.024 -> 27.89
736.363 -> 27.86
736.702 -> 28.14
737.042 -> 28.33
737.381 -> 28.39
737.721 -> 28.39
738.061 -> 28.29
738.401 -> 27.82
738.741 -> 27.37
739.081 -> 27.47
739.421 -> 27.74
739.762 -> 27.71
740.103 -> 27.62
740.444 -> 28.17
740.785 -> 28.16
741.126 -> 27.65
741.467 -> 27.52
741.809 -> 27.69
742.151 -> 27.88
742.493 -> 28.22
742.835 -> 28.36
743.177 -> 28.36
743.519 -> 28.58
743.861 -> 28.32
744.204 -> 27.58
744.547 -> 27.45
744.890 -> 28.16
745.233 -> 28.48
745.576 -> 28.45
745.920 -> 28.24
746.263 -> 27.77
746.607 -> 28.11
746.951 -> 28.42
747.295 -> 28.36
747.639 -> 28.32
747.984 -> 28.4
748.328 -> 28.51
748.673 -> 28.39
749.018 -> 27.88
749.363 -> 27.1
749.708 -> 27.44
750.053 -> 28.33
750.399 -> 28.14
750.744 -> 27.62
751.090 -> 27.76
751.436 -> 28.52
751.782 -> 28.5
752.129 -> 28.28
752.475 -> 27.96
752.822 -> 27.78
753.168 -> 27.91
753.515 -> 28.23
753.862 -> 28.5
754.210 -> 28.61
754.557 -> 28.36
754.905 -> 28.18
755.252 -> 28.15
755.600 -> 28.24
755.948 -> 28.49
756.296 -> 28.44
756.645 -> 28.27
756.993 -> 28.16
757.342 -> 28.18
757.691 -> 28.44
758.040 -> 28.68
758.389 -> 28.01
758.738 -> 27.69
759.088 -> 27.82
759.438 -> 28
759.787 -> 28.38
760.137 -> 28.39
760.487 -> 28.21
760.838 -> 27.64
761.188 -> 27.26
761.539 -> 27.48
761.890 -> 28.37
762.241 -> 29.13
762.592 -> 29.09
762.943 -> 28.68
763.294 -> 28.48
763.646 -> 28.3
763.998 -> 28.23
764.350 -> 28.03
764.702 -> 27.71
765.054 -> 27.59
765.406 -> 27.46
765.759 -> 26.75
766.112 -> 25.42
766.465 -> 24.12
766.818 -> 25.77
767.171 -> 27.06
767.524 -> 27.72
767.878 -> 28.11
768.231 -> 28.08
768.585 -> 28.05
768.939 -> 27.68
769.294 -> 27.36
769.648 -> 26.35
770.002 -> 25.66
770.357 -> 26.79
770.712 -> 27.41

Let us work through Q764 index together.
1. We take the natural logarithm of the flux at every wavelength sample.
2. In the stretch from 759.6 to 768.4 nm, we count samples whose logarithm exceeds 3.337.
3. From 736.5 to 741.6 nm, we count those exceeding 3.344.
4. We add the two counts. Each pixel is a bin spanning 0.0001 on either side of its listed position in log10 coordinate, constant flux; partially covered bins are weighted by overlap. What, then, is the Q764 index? 12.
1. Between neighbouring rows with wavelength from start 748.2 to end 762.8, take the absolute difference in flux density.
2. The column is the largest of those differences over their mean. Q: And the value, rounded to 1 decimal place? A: 3.0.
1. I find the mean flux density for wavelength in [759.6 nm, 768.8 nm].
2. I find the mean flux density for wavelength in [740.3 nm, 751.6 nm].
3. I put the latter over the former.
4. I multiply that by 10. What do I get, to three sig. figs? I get 10.1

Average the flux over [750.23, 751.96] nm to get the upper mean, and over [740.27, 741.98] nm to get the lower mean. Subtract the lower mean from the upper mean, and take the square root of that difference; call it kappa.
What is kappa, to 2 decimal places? 0.52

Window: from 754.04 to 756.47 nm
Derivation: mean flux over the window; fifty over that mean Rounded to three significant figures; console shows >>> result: 1.76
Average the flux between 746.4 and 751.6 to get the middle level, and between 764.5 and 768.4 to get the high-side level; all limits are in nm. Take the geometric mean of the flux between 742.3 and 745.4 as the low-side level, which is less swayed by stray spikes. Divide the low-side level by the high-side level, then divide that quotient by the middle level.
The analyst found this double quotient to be 0.0373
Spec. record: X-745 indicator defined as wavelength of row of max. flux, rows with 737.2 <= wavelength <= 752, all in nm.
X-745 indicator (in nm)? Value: 743.519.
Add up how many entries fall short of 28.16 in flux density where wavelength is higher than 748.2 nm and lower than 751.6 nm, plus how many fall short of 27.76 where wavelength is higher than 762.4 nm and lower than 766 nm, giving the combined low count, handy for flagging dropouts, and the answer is 10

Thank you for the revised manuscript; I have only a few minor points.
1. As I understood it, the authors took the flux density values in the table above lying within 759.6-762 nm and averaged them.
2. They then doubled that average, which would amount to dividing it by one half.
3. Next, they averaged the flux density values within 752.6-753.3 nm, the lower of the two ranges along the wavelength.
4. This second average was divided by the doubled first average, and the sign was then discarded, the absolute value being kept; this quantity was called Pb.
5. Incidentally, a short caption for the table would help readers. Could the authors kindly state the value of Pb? 0.498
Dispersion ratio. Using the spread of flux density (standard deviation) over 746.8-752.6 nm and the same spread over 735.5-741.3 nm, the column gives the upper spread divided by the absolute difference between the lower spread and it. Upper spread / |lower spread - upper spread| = 5.6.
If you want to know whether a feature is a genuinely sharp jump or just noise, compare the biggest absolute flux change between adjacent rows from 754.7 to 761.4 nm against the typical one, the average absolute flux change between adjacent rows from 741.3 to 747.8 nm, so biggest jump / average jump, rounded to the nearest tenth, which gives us 2.6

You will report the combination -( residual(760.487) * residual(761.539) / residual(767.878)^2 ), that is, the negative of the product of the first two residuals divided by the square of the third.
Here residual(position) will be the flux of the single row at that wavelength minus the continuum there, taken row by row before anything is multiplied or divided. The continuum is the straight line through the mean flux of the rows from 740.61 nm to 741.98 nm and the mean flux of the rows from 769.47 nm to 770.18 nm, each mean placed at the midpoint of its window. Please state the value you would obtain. -0.4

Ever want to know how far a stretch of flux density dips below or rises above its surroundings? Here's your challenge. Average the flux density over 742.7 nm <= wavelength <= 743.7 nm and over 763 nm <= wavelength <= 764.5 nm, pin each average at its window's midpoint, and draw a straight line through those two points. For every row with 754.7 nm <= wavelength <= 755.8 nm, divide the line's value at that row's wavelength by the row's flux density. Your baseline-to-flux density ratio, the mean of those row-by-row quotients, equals 1.01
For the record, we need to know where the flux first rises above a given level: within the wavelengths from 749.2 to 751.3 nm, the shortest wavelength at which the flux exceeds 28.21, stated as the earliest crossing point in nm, 750.053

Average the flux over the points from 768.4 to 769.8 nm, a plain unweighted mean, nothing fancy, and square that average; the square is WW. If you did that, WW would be 749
